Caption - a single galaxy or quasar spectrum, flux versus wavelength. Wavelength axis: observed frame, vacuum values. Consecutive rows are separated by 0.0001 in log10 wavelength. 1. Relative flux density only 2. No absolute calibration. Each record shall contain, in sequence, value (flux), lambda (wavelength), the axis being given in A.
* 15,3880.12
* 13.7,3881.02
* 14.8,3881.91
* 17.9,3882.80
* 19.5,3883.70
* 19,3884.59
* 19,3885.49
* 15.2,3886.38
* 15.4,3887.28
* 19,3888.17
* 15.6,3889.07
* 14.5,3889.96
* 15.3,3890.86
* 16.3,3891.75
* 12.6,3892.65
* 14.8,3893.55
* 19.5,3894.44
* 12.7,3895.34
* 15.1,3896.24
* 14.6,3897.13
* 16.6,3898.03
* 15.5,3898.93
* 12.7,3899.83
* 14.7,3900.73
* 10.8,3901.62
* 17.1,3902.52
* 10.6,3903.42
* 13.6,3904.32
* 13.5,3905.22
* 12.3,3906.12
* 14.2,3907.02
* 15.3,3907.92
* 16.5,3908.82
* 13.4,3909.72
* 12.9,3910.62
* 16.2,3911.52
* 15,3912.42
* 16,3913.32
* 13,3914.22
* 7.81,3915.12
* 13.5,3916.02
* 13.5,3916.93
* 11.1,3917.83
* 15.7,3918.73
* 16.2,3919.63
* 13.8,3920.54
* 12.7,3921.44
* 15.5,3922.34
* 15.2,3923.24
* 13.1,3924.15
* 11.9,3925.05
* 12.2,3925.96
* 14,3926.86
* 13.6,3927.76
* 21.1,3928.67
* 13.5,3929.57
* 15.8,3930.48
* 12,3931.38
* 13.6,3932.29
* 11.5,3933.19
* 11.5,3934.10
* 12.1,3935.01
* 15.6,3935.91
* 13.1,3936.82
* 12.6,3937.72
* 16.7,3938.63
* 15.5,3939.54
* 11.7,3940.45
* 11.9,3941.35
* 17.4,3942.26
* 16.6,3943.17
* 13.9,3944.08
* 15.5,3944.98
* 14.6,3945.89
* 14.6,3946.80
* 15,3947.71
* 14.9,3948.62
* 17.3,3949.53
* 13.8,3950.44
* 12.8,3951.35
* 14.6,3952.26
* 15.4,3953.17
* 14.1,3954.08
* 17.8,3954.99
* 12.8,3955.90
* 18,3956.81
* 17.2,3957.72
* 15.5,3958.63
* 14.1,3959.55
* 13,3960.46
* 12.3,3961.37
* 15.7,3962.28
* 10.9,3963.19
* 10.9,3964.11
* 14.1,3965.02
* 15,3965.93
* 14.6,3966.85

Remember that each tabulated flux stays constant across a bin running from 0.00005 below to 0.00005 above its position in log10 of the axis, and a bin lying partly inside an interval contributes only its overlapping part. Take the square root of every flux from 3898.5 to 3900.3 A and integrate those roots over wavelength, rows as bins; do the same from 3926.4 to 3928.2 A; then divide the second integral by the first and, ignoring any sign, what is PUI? 1.00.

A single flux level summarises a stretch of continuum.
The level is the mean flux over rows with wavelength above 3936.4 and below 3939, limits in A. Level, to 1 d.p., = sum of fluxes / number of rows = 14.1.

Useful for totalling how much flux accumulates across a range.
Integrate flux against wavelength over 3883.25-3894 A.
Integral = 176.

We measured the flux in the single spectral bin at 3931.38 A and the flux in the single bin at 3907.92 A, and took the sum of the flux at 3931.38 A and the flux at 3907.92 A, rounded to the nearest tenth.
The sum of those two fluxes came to 27.3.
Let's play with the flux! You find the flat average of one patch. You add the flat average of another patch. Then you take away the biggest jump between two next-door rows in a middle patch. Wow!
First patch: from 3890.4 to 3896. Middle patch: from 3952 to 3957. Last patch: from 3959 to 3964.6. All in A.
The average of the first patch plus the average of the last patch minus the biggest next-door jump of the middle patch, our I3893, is 22.8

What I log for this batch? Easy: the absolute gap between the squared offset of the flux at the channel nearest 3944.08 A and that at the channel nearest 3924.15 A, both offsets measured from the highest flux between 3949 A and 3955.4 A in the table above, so 6.9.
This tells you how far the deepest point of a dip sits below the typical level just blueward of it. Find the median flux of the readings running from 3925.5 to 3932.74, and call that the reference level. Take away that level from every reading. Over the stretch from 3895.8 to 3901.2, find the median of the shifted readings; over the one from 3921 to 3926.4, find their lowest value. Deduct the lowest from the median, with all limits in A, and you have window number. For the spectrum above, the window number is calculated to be 3.0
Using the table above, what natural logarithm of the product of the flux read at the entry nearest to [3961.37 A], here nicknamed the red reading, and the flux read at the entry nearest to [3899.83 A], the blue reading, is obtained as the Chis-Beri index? 5.05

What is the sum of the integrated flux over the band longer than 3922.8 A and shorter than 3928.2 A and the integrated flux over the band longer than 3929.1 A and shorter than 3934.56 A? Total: 143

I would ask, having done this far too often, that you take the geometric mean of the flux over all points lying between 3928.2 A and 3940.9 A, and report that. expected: 13.8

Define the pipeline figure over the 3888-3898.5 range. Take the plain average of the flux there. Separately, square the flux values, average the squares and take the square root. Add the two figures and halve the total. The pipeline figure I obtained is 15.6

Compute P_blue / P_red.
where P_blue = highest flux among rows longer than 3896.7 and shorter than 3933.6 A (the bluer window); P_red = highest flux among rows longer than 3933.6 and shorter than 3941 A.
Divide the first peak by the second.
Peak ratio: 1.26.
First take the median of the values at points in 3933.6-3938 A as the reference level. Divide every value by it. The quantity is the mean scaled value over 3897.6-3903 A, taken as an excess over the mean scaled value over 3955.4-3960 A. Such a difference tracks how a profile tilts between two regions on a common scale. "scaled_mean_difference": -0.08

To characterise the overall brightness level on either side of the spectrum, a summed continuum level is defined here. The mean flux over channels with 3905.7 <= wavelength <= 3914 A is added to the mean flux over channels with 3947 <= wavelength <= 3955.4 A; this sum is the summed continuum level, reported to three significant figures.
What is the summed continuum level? 29.7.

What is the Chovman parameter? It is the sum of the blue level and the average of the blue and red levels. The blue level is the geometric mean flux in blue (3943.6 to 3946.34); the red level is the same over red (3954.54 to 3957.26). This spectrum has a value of 30.0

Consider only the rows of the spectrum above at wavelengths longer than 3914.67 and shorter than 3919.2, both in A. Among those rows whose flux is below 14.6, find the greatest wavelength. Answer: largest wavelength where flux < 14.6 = 3917.83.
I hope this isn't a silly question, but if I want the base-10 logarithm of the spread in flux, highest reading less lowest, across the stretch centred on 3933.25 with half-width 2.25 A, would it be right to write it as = 0.32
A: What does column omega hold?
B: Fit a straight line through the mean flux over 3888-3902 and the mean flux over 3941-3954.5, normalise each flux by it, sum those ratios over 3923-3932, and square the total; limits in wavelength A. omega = 91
